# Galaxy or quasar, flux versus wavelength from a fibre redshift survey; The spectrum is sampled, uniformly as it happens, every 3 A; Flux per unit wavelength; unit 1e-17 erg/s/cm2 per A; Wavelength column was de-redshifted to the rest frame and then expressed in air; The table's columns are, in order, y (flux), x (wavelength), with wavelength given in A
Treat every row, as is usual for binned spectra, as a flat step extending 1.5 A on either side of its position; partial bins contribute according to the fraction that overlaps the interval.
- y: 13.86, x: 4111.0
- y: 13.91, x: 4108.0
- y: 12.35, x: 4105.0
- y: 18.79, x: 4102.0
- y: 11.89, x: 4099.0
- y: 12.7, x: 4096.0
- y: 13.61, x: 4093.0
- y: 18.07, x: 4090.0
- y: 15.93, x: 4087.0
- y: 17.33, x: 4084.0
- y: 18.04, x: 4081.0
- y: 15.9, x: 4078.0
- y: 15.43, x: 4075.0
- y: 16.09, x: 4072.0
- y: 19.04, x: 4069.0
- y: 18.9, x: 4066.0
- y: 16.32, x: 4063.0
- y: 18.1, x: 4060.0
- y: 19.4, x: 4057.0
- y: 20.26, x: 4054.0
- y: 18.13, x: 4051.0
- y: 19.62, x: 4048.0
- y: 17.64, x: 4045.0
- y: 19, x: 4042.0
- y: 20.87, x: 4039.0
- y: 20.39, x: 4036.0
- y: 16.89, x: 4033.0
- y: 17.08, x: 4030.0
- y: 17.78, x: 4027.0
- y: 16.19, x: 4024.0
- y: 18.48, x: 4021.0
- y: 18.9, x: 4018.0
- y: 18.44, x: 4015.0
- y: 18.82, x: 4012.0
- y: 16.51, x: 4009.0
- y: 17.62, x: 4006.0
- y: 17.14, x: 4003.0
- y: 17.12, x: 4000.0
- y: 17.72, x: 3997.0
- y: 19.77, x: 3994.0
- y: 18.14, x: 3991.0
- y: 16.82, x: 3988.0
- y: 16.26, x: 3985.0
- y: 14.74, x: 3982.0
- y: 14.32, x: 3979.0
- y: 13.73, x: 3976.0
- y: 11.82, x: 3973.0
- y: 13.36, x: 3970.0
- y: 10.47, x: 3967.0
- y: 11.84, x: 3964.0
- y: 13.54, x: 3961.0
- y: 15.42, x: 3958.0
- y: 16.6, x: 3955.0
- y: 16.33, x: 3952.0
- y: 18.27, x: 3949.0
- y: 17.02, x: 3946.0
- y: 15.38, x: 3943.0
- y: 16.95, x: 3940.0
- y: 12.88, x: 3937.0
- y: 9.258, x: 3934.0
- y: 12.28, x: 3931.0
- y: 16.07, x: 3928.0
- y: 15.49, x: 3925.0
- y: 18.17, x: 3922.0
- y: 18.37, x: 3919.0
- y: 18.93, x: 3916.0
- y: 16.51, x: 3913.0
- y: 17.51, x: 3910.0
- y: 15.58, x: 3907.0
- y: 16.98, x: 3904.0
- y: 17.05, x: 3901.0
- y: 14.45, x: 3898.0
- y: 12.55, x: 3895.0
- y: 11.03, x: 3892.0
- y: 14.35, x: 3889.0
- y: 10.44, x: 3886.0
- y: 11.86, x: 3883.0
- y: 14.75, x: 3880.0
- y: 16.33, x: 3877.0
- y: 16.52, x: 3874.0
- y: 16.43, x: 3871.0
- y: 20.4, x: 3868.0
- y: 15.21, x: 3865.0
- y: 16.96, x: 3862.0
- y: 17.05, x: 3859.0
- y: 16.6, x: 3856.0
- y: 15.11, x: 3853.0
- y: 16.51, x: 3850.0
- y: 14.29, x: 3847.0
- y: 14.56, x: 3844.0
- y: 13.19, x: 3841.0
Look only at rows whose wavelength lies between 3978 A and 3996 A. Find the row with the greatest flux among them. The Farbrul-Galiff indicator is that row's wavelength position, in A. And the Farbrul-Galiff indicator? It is 3994.0 A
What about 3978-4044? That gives 4039.0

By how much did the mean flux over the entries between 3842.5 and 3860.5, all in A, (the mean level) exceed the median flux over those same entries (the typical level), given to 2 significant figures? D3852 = -0.12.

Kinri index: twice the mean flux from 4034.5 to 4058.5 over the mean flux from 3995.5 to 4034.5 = 2.21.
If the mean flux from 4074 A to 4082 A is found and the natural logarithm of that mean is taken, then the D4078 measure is 2.80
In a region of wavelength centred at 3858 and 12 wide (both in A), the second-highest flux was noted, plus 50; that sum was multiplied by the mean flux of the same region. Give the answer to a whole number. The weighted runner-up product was 1100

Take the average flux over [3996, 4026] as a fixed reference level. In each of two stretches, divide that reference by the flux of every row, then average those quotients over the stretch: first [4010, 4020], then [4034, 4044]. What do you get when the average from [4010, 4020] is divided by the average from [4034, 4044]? 1.1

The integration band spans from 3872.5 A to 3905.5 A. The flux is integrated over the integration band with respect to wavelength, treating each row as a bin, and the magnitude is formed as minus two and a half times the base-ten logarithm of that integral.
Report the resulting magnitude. -6.68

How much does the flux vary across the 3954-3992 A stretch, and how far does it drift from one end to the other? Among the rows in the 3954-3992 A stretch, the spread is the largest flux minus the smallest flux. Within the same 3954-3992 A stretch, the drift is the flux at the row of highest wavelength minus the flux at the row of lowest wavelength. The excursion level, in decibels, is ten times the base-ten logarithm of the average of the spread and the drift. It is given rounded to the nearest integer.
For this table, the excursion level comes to 7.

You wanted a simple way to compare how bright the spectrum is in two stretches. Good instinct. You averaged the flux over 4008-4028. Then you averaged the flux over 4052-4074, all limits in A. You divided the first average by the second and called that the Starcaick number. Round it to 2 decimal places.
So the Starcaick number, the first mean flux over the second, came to 0.98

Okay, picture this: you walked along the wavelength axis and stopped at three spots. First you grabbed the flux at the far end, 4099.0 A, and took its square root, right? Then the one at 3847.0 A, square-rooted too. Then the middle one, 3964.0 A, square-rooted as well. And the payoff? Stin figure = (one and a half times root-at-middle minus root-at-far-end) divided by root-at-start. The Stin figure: 0.45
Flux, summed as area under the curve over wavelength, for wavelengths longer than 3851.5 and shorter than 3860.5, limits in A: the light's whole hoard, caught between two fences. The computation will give 146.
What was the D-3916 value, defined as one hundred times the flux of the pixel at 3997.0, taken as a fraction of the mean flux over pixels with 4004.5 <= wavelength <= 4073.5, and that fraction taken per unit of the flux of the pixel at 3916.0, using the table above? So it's 5.1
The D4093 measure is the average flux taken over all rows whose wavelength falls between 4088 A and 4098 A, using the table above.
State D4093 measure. 15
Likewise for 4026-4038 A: 18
